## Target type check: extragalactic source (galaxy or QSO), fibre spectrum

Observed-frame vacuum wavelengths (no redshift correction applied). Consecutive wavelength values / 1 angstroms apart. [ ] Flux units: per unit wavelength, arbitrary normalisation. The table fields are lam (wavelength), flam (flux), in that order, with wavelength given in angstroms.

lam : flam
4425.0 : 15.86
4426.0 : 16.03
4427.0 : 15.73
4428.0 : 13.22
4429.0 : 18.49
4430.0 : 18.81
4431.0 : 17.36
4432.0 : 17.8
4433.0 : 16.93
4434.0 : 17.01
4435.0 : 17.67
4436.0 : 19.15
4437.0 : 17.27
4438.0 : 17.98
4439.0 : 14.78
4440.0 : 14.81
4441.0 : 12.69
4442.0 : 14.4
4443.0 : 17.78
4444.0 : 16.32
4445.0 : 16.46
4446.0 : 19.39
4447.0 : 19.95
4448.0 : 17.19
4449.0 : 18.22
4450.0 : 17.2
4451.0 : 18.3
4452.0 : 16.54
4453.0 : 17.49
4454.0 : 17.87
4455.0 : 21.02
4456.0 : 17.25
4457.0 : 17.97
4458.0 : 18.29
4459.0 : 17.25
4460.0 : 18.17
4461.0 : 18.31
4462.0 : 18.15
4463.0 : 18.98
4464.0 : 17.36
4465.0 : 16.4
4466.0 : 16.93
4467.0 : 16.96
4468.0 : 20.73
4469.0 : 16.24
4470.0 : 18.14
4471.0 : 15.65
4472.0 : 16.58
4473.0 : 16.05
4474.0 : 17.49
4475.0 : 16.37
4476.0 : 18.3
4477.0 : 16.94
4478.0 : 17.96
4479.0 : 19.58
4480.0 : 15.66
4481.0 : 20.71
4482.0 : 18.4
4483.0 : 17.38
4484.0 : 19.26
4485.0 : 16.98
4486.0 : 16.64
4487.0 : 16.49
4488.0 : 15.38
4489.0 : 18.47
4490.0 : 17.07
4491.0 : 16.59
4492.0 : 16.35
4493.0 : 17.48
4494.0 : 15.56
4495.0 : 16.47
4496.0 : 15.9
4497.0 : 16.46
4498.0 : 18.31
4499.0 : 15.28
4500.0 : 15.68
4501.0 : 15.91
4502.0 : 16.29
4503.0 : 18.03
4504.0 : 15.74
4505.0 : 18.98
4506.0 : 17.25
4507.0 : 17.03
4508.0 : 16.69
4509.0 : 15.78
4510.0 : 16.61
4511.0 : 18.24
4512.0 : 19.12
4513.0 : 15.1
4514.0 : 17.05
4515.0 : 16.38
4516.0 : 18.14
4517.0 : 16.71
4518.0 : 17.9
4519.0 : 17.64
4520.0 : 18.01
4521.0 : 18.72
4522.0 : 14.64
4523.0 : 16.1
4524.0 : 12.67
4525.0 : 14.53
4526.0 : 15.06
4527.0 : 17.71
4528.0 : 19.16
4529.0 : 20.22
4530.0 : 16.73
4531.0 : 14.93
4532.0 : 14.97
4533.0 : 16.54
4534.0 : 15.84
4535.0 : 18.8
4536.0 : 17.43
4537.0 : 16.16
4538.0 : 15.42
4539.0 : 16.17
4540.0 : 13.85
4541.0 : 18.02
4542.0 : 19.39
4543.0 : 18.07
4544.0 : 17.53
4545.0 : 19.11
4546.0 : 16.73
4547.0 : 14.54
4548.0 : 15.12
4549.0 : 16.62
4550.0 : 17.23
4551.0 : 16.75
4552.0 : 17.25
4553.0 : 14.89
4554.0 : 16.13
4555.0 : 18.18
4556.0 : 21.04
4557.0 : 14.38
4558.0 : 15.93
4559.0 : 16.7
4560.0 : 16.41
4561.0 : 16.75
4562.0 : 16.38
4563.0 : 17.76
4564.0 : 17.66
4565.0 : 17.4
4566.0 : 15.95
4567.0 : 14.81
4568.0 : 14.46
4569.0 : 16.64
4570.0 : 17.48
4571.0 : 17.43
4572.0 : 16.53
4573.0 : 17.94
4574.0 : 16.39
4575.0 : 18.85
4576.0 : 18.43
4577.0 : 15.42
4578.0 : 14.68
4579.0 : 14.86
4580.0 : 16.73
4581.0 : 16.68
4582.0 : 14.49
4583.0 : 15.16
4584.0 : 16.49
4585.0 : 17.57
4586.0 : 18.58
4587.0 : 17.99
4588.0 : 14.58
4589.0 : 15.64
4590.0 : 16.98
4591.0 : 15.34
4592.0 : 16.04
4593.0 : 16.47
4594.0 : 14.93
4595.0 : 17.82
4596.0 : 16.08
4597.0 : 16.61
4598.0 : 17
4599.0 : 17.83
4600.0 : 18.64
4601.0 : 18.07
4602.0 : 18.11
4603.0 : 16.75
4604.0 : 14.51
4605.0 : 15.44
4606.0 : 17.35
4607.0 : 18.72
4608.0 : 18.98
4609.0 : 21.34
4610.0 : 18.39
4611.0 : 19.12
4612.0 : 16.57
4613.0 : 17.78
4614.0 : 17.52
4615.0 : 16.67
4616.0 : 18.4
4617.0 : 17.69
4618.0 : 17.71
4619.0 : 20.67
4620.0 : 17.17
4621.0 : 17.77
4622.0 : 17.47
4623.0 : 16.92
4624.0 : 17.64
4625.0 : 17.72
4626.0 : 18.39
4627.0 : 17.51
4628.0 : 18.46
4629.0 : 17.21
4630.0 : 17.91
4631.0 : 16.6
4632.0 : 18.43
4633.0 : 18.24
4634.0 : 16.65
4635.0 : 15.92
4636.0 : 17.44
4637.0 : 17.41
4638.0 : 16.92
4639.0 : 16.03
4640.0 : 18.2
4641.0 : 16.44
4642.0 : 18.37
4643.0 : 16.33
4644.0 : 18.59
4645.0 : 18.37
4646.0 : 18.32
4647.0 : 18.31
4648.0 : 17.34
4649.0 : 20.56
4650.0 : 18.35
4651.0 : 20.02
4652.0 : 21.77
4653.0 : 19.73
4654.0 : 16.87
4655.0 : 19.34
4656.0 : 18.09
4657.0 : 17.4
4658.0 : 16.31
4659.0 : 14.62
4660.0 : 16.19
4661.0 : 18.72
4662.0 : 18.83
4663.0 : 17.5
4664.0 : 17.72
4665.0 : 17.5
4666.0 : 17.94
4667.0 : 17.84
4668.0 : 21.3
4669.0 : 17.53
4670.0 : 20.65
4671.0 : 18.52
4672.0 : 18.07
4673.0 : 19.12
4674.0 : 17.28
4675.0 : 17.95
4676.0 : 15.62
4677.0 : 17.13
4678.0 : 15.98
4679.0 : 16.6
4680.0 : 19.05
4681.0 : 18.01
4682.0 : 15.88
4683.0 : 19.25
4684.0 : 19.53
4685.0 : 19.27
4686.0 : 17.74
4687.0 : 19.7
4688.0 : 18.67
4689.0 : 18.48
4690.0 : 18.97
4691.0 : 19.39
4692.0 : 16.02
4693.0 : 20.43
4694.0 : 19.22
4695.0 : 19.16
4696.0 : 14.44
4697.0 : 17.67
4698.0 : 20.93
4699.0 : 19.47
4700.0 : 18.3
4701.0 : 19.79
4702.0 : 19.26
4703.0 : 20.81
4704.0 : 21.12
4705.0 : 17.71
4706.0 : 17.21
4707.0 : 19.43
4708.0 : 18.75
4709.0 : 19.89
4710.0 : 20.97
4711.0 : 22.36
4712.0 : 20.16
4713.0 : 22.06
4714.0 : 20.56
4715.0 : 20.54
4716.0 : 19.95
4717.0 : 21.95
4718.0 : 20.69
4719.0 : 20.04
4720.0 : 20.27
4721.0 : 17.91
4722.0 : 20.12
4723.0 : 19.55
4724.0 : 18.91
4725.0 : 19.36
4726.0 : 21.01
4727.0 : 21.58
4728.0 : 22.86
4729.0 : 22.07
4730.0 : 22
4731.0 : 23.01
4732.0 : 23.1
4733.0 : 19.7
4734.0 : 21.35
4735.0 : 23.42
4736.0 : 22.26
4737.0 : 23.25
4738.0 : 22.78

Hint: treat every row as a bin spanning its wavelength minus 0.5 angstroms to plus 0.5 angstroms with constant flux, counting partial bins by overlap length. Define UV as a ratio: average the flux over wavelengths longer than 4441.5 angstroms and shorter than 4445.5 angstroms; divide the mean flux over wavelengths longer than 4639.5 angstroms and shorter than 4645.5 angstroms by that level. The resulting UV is 1.09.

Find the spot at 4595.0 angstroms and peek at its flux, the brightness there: 17.82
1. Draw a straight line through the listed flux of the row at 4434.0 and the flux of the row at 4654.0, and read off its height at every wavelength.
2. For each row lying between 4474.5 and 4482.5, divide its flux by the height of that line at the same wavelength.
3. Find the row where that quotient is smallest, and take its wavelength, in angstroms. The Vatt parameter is 4480.0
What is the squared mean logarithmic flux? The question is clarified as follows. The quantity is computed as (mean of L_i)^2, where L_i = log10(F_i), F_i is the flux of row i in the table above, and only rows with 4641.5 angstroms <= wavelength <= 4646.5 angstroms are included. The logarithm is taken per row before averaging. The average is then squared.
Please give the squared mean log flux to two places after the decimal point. 1.57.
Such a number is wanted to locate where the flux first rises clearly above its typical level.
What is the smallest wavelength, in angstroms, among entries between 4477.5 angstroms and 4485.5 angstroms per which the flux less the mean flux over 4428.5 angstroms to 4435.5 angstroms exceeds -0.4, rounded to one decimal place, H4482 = 4478.0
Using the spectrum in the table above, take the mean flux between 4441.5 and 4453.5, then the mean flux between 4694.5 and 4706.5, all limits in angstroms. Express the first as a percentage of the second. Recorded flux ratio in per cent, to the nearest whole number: 93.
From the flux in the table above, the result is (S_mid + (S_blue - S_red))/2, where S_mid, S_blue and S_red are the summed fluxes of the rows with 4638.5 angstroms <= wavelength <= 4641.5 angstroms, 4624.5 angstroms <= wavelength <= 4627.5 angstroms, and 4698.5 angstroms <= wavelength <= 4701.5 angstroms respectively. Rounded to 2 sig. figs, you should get 23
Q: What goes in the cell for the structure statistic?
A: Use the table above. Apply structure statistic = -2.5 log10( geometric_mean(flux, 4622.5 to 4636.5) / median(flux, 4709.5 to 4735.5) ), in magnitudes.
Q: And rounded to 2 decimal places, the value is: 0.19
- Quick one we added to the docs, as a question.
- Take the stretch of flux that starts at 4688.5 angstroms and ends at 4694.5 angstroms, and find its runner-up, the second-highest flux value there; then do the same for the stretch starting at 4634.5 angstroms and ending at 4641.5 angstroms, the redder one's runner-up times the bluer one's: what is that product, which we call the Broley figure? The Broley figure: 338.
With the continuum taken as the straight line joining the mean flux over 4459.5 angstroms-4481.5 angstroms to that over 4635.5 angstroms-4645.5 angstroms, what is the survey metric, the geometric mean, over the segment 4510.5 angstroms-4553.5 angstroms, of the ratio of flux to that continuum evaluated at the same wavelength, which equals 0.95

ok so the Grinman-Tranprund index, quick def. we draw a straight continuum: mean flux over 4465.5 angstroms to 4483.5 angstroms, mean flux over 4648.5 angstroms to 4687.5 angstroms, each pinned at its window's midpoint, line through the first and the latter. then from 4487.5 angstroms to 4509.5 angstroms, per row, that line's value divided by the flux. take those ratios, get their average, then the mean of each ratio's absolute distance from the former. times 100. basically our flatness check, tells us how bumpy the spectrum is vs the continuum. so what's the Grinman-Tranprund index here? 5.2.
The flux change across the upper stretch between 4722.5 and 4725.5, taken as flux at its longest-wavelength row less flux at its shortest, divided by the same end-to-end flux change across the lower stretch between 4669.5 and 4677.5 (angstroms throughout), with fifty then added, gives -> 50.1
